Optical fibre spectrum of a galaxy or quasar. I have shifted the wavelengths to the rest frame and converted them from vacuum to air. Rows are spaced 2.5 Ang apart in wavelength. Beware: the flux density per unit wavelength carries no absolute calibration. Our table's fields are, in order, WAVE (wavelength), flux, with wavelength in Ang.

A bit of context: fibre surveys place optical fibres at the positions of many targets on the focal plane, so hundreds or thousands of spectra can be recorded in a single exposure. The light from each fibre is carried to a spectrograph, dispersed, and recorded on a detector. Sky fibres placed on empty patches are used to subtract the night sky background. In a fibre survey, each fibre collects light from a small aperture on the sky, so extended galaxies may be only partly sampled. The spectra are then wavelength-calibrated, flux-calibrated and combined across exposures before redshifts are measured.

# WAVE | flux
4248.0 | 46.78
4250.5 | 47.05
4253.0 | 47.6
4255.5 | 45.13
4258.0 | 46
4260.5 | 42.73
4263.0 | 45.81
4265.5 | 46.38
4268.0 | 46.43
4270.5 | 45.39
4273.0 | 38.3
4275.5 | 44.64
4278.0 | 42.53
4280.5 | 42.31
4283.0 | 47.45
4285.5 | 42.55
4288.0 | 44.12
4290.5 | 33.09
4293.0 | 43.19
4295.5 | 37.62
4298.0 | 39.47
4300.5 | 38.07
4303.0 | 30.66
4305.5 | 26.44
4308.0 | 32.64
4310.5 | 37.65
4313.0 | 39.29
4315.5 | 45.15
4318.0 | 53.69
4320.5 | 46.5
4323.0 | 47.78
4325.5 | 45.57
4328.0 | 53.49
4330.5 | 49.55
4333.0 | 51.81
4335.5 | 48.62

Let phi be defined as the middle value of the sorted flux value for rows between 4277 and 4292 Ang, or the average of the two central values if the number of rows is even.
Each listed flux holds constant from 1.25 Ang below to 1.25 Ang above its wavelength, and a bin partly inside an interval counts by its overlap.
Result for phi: 42.5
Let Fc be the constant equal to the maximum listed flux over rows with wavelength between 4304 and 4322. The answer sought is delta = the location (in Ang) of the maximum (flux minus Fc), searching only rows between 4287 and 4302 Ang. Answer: 4288.0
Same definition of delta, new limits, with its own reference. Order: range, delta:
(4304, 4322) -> 4318.0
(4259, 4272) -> 4268.0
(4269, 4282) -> 4270.5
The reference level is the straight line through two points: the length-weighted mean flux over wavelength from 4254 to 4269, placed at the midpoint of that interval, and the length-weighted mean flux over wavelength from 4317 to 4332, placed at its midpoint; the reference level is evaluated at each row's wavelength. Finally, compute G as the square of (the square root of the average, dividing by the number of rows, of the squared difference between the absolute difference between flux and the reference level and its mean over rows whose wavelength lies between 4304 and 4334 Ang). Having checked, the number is 39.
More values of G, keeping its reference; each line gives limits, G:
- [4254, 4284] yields 5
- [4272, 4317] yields 32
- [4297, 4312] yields 22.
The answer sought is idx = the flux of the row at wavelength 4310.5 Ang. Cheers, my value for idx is 37.65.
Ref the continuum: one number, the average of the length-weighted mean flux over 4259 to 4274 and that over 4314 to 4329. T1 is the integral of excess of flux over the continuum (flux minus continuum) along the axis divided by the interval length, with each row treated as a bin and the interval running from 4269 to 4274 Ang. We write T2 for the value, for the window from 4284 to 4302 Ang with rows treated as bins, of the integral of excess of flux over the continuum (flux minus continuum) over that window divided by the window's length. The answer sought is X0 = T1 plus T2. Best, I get -11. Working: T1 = -4.1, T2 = -7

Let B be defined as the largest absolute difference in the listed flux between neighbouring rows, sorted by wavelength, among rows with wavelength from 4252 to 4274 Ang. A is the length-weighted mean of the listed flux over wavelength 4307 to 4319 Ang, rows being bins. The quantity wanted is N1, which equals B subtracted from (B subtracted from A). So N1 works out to 27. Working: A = 41.6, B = 7.1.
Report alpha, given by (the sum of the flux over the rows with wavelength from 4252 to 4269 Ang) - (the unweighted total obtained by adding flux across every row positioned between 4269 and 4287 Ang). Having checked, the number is 17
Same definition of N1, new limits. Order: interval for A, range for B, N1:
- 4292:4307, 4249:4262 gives 29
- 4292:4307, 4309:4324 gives 19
